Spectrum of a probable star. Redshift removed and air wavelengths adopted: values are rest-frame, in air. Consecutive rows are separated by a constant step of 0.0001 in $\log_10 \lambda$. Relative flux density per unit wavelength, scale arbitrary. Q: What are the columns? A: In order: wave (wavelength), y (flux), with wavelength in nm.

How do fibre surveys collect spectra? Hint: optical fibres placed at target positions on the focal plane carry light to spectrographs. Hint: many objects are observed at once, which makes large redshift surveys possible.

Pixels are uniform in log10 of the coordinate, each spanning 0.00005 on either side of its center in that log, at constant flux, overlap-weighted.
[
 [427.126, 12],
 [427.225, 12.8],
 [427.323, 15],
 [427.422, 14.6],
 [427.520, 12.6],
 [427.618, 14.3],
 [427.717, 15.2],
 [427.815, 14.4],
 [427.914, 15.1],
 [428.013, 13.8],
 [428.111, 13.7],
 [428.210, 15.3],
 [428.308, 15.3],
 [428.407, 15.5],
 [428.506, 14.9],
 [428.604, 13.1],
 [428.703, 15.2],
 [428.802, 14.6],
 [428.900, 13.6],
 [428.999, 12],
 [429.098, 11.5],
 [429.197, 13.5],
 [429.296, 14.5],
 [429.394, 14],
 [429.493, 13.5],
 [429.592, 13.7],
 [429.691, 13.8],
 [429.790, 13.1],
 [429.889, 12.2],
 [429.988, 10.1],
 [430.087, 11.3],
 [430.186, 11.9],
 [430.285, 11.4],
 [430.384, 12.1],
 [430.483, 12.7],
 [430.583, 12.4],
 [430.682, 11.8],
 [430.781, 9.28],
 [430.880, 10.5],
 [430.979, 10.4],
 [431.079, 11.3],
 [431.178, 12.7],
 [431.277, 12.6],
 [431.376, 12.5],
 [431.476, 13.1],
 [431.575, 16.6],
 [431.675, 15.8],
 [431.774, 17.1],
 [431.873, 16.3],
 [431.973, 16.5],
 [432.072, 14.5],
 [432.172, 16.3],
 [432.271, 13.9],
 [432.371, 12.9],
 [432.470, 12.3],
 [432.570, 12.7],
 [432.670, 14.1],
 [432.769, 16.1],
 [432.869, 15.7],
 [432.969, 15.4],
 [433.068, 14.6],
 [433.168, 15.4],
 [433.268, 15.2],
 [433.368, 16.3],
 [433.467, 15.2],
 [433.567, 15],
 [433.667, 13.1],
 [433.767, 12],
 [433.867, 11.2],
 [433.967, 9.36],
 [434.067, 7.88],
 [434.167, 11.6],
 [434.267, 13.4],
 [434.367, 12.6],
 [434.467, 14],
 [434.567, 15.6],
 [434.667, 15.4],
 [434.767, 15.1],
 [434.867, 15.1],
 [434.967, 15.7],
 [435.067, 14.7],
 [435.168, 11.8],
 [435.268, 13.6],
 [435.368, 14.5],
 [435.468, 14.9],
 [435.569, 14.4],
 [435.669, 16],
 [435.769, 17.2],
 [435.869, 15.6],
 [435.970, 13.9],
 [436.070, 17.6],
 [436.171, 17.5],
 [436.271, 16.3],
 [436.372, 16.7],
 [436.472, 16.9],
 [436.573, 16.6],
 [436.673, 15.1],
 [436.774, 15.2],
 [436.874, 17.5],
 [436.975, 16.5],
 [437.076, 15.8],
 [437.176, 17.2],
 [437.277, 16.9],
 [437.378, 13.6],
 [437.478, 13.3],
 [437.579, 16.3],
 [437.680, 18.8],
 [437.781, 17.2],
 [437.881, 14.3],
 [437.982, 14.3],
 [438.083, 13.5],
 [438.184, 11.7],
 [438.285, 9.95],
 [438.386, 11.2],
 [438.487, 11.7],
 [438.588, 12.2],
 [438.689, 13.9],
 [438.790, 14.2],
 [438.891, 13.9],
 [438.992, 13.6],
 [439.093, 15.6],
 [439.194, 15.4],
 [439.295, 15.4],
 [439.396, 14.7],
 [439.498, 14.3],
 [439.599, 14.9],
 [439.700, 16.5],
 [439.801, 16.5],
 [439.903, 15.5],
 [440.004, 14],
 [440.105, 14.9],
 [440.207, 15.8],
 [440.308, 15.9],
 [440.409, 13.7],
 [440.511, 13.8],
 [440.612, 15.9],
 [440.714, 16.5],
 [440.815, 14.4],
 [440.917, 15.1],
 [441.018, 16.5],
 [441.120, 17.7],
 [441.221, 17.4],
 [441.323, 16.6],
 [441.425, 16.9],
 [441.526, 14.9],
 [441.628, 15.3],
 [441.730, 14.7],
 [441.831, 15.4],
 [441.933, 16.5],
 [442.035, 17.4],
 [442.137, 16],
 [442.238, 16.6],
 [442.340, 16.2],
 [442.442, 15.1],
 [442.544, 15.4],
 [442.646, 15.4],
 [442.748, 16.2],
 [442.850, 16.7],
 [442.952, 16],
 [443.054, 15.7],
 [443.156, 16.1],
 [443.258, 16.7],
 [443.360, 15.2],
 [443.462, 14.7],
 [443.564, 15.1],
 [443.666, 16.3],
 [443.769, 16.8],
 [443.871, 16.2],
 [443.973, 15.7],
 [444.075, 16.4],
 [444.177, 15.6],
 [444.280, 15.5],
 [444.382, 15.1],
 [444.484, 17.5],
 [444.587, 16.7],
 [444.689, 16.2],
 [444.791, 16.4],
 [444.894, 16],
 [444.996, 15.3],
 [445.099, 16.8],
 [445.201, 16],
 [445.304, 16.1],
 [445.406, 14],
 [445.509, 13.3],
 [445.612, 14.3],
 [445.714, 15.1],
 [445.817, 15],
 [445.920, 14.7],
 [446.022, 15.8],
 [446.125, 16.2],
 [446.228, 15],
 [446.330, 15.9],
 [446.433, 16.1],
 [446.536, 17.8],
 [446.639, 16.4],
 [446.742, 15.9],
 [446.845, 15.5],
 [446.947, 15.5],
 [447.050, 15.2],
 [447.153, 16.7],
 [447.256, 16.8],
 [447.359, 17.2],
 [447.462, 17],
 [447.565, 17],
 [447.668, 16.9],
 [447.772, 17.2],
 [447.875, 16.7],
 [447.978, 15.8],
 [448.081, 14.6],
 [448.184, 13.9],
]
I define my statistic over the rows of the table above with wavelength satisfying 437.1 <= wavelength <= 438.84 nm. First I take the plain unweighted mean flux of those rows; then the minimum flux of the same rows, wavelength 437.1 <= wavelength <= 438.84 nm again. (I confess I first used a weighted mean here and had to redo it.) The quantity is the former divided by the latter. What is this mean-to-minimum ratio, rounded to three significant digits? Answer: 1.42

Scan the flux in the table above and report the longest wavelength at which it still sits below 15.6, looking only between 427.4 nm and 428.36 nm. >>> 428.308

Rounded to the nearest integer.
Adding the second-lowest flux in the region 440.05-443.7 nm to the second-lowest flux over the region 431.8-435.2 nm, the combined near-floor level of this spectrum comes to 23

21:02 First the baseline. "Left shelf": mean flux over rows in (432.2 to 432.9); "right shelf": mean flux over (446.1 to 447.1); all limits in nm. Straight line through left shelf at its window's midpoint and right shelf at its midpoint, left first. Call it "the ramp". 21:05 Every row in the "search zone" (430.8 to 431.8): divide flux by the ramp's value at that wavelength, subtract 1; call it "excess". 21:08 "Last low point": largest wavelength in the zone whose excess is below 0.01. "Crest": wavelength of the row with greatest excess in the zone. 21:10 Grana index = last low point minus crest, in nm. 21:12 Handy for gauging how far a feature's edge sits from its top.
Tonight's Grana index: -0.30 nm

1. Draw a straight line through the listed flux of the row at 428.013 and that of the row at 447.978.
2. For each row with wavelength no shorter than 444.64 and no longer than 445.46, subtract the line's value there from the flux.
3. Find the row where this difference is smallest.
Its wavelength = 445.406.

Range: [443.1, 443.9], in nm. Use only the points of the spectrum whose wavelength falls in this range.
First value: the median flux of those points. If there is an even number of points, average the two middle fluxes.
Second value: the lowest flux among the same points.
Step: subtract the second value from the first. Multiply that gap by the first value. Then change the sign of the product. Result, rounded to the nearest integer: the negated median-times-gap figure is -23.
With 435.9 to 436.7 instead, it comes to -46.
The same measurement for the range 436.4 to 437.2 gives -24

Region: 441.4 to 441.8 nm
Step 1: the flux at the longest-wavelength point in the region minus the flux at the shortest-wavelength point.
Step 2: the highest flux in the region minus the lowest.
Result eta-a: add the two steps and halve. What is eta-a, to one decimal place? 0.0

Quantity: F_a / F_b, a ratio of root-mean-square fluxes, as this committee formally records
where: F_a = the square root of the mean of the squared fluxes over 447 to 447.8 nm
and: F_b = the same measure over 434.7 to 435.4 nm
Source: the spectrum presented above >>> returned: 1.16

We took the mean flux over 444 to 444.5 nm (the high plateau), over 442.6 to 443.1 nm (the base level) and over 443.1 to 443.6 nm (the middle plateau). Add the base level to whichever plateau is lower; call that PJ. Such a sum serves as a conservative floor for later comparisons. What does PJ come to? 31.6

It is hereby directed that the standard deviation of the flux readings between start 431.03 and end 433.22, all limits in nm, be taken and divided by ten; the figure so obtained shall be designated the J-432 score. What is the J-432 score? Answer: 0.17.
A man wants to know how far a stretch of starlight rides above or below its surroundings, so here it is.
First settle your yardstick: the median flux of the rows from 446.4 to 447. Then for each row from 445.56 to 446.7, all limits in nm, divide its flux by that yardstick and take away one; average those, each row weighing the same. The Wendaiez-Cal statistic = -0.02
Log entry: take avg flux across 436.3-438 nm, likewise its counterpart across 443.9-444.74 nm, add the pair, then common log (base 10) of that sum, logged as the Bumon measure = 1.51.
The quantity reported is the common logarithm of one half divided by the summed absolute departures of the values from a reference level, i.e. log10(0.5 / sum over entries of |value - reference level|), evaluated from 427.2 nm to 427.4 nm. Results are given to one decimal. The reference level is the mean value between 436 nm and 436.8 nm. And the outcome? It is -1.0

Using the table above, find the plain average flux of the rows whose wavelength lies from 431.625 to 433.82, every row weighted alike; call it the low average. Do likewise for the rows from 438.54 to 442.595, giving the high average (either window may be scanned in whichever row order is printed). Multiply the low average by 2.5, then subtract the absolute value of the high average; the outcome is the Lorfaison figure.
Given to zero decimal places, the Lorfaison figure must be 22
